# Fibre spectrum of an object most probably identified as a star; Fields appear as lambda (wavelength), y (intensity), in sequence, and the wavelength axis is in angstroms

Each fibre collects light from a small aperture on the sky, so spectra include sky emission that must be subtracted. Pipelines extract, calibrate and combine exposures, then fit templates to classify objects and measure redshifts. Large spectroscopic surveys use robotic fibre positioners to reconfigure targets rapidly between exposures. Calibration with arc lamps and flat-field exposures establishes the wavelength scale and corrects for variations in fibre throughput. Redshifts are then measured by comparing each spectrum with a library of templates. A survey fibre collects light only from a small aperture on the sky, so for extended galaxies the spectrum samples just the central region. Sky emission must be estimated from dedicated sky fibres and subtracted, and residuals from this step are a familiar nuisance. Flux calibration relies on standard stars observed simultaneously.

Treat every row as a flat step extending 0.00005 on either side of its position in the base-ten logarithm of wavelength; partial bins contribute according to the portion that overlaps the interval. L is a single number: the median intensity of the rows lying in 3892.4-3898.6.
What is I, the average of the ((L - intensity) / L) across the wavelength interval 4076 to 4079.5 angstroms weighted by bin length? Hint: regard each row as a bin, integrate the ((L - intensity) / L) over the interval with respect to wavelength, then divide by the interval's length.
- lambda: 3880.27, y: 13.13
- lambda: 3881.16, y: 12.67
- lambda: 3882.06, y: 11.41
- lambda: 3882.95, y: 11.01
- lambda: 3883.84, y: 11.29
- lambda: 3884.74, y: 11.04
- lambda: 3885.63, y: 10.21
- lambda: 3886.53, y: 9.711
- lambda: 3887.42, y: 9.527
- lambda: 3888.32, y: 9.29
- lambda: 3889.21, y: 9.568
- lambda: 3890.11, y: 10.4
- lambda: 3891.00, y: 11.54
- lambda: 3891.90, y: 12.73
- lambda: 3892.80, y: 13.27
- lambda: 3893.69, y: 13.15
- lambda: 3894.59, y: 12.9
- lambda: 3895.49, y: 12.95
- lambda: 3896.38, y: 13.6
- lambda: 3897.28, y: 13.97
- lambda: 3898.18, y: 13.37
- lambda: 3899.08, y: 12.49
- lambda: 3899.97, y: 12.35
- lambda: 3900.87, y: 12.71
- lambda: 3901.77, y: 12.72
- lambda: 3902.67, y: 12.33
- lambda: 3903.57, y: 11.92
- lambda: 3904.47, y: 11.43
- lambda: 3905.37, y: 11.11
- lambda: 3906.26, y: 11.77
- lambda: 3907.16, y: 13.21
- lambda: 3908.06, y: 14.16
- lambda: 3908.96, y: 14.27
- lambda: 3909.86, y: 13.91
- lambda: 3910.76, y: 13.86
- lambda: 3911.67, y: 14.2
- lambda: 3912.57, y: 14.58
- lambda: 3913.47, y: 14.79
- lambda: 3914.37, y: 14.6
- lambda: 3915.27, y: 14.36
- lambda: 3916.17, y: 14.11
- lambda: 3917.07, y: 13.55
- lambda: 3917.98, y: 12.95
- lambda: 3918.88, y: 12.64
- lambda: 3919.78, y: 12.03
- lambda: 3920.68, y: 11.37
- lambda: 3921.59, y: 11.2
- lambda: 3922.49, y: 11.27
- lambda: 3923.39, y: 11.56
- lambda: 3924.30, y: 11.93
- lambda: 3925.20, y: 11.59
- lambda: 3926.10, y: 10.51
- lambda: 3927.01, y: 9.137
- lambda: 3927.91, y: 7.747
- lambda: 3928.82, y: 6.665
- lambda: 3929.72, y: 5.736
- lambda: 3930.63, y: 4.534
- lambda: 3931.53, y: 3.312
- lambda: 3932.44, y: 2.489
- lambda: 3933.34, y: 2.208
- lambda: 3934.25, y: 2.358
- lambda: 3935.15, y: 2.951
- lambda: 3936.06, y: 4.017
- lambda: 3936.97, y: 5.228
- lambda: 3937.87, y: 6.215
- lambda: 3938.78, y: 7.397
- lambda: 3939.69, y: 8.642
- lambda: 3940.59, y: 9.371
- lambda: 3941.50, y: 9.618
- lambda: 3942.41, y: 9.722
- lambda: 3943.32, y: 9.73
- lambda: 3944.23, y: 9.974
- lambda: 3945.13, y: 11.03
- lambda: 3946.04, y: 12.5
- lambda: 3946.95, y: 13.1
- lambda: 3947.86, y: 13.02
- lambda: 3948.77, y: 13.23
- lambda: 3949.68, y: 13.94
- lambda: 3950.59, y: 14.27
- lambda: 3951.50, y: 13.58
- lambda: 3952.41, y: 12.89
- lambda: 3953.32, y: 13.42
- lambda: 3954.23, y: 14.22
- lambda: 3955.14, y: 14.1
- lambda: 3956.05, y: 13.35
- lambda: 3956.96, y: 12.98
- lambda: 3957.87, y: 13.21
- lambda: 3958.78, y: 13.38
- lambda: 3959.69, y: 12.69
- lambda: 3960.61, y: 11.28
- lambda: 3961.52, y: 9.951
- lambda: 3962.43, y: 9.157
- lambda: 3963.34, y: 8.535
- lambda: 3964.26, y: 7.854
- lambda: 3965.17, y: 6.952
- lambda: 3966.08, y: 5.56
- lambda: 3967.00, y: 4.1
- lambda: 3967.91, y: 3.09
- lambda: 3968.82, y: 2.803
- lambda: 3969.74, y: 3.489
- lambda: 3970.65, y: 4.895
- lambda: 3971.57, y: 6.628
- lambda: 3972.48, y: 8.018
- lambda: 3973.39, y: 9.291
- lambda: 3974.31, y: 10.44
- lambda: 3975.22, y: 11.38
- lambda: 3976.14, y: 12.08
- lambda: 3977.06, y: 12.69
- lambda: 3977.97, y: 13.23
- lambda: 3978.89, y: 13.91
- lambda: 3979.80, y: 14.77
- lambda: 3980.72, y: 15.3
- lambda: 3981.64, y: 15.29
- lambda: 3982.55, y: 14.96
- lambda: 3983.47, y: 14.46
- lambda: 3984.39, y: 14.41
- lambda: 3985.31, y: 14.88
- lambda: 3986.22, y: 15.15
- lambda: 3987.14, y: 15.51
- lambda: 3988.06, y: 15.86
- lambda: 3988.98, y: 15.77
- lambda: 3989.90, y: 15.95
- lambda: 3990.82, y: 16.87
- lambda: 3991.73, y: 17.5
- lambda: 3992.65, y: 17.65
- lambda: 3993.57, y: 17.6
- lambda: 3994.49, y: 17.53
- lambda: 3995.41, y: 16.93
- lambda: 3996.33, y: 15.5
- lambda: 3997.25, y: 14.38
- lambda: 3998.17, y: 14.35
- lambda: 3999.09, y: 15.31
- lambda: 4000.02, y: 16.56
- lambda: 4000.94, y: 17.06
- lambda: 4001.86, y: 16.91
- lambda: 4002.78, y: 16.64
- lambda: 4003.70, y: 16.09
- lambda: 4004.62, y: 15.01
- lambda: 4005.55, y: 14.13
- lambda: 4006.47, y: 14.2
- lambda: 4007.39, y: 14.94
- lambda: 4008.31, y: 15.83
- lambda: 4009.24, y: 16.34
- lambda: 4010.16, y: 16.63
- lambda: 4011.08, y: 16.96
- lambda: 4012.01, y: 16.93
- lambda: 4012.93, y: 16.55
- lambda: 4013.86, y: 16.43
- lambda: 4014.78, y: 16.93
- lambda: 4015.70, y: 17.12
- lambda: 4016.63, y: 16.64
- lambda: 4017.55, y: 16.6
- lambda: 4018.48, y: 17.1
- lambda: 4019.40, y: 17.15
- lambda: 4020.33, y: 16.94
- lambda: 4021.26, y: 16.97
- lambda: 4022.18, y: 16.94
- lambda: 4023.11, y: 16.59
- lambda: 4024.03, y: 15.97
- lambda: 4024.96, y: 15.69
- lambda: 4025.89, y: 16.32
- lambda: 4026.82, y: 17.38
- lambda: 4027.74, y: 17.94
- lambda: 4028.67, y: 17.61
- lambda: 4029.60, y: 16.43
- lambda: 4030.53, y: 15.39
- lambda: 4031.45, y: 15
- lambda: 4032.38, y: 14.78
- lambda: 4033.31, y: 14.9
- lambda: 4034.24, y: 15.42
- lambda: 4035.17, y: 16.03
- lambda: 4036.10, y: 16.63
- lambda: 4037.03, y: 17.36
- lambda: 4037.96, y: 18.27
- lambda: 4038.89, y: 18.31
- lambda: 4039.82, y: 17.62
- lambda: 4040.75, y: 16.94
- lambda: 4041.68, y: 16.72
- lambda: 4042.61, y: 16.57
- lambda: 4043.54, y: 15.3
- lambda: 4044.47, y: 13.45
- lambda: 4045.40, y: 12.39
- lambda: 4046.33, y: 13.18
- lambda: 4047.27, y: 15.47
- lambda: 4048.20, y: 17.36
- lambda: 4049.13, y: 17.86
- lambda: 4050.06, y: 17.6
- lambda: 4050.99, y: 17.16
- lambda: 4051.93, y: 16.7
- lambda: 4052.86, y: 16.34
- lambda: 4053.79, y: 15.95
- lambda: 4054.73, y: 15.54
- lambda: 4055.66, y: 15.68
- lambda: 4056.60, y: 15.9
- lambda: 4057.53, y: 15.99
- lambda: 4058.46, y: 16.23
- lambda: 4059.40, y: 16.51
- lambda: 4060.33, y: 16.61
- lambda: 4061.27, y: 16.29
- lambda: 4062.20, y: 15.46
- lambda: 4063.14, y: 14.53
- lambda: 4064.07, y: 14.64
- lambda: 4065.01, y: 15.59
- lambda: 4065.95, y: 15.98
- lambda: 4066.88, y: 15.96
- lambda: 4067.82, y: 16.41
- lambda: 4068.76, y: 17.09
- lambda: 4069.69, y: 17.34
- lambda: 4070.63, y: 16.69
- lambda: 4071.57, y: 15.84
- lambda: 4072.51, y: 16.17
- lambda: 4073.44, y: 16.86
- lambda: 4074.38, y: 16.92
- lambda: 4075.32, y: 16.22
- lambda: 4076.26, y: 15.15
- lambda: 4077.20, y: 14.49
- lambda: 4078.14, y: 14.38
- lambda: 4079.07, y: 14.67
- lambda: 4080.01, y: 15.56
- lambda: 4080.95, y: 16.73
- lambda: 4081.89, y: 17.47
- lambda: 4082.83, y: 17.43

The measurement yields -0.10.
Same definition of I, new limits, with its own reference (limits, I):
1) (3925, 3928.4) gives 0.28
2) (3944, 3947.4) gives 0.11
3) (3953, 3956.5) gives -0.04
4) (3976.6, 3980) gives -0.02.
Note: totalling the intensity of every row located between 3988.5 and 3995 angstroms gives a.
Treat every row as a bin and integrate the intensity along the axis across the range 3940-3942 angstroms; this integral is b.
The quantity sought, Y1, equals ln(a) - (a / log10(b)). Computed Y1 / -88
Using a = 119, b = 19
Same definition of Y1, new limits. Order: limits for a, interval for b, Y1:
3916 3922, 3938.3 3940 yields -73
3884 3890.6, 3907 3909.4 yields -41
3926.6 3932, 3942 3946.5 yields -19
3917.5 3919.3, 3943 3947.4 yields -12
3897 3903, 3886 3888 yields -66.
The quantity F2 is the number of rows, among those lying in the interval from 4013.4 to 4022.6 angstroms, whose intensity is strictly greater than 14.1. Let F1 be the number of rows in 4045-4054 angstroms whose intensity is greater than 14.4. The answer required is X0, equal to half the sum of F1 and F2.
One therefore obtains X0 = 9.0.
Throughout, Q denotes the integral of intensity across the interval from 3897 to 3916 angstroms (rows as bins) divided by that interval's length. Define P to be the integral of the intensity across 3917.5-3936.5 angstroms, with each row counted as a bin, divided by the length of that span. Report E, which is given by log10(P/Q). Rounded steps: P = 8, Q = 13.3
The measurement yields -0.22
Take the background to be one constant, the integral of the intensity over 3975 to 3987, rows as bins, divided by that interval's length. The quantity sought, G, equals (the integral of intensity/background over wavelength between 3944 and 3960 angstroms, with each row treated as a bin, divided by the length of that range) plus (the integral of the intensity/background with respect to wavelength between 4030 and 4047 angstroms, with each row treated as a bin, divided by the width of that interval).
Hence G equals 2.04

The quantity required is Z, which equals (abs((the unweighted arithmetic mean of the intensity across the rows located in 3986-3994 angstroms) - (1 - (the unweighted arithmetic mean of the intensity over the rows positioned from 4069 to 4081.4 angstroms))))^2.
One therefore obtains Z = 983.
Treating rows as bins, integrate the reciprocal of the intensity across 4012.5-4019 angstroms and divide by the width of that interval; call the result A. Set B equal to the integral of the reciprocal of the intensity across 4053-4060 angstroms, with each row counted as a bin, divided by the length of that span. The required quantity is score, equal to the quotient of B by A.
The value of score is 1.0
